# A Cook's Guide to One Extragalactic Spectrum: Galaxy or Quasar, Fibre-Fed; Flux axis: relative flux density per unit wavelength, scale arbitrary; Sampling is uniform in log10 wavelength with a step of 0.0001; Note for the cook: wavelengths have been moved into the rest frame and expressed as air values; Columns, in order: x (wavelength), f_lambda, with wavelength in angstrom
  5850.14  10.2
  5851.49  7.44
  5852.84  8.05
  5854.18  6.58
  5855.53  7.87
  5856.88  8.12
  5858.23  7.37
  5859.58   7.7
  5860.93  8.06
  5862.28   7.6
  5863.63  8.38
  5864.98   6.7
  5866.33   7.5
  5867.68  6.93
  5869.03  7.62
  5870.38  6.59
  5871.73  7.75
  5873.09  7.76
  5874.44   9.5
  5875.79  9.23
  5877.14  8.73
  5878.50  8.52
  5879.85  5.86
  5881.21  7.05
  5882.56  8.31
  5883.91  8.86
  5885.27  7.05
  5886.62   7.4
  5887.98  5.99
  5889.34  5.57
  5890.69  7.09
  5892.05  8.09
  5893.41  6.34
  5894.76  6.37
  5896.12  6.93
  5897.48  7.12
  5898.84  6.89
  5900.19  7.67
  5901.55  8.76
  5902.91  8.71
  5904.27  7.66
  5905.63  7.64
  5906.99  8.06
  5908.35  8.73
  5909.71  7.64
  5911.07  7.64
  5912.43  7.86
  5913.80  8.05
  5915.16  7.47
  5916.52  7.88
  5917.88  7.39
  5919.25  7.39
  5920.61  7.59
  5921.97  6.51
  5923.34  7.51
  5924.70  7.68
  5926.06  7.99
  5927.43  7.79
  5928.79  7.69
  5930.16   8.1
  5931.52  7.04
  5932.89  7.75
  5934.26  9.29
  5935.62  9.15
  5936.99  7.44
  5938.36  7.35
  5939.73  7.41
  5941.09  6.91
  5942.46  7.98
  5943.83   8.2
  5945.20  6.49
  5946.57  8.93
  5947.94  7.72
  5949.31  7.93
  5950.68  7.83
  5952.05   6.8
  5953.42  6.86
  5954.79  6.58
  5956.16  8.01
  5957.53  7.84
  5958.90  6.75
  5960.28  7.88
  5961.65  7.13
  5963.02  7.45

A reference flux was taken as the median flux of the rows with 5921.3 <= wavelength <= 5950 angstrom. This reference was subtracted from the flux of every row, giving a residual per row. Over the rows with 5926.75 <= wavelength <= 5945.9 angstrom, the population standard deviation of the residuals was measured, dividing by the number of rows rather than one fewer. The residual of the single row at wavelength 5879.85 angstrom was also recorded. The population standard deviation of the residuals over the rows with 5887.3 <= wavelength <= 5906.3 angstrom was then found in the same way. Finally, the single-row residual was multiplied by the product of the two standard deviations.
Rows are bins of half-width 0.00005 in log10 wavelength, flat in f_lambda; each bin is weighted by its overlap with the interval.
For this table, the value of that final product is -1.3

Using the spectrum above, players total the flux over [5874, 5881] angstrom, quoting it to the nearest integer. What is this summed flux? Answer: 42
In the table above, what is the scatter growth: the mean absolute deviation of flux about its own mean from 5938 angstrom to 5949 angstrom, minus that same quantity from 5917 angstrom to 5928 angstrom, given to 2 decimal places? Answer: 0.30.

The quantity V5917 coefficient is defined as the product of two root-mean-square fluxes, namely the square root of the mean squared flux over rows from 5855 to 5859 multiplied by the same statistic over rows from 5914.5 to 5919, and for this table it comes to 59.1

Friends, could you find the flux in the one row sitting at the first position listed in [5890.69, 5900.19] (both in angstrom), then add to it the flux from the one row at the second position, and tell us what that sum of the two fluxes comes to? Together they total 14.8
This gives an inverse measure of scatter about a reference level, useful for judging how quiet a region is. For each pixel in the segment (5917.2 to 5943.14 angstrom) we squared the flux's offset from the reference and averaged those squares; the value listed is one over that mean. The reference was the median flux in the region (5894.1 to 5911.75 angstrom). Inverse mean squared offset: 2.4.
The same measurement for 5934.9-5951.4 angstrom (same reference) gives 1.8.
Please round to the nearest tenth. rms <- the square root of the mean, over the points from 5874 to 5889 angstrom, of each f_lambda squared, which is 8.0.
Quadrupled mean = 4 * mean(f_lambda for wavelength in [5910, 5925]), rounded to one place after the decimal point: 30.2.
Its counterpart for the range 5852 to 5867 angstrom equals 30.5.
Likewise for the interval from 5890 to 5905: 29.7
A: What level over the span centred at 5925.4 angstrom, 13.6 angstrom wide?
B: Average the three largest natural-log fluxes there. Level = 2.07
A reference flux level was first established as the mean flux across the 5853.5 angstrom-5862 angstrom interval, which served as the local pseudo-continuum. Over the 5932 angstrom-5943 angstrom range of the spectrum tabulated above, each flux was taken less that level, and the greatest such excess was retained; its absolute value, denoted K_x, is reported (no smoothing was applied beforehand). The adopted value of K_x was 1.7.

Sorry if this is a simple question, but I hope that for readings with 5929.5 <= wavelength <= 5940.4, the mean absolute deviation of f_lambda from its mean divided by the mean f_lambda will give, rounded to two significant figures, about 0.086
